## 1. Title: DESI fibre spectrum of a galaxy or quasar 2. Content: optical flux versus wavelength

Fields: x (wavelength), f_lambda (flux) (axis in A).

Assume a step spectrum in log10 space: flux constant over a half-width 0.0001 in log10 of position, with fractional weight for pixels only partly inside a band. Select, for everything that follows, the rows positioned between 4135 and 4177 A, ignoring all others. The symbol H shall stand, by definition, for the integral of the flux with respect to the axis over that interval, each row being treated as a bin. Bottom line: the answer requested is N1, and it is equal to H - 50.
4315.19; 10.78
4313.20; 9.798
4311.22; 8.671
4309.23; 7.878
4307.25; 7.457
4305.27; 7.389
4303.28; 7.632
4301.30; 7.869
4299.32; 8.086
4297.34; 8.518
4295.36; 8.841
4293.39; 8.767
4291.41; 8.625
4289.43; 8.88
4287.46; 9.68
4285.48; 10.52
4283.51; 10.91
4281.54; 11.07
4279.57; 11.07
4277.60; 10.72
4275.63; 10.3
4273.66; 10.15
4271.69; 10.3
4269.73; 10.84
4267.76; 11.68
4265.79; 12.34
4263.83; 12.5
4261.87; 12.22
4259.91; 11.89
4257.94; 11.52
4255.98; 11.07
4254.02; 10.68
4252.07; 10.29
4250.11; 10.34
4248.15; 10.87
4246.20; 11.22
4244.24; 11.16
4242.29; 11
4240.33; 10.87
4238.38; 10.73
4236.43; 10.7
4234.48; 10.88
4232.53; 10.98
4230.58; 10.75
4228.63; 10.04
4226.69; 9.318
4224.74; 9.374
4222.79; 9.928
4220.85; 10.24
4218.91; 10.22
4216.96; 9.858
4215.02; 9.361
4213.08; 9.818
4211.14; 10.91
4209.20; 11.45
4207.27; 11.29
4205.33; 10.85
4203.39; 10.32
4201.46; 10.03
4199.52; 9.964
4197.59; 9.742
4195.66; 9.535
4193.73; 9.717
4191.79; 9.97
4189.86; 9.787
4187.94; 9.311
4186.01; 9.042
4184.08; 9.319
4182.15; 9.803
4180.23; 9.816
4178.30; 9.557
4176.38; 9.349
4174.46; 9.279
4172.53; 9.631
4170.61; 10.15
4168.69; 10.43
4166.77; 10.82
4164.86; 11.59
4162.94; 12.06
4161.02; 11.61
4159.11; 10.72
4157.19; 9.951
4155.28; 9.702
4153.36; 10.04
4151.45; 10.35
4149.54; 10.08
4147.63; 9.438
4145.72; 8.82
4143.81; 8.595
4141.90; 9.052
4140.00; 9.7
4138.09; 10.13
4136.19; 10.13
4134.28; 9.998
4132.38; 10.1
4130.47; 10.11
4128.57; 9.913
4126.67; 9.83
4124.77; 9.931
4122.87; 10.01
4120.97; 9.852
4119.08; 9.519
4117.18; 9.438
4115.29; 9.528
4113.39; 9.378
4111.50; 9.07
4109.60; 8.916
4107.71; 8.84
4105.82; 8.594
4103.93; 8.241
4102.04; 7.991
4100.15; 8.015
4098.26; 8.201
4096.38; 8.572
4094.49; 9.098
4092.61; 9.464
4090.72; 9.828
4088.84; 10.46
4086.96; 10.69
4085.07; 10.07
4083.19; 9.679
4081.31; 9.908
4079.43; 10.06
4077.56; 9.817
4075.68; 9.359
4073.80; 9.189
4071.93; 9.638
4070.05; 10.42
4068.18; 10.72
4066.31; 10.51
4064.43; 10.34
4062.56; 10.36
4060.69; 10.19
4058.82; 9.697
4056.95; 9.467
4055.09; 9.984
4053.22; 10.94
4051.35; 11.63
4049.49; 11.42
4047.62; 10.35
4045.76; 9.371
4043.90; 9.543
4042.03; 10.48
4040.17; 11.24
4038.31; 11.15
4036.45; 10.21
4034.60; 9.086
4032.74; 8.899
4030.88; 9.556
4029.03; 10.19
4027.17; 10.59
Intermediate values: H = 423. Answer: 373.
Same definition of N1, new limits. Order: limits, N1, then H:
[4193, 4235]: 379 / 429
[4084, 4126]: 339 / 389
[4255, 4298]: 405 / 455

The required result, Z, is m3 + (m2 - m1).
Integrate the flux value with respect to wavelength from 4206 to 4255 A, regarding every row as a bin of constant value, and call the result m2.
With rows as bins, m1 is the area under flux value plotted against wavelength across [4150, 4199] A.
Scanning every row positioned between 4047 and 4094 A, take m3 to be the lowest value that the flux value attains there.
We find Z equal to 31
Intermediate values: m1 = 492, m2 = 514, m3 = 9.189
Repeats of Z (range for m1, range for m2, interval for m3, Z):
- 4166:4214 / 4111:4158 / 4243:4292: -15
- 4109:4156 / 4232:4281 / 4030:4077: 96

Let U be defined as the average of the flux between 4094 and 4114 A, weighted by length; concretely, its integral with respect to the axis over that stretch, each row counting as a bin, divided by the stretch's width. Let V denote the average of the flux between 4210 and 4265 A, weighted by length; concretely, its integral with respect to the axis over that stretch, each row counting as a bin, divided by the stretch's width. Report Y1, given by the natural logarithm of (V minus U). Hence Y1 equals 0.7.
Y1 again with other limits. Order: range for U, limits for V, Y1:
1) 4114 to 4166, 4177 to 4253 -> -1.6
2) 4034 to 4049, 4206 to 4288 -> -0.7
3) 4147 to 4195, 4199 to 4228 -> -2.0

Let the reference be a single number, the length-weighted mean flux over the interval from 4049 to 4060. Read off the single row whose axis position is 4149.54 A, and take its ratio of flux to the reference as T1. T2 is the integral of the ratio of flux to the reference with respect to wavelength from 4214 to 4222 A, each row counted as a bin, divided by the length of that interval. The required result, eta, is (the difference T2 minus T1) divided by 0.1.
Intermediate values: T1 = 0.96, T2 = 0.95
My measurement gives -0.2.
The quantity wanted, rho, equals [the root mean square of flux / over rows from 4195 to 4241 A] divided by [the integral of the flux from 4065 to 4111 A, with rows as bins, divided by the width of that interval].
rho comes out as 1.09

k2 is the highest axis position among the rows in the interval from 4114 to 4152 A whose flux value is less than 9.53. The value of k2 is 4147.63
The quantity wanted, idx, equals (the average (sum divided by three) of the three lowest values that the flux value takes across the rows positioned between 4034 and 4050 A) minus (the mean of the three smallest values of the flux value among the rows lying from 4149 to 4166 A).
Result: -0.6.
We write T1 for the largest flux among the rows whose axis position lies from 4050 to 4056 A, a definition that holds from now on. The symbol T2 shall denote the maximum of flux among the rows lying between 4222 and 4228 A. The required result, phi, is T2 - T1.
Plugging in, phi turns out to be -1.7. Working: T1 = 11.63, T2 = 9.928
